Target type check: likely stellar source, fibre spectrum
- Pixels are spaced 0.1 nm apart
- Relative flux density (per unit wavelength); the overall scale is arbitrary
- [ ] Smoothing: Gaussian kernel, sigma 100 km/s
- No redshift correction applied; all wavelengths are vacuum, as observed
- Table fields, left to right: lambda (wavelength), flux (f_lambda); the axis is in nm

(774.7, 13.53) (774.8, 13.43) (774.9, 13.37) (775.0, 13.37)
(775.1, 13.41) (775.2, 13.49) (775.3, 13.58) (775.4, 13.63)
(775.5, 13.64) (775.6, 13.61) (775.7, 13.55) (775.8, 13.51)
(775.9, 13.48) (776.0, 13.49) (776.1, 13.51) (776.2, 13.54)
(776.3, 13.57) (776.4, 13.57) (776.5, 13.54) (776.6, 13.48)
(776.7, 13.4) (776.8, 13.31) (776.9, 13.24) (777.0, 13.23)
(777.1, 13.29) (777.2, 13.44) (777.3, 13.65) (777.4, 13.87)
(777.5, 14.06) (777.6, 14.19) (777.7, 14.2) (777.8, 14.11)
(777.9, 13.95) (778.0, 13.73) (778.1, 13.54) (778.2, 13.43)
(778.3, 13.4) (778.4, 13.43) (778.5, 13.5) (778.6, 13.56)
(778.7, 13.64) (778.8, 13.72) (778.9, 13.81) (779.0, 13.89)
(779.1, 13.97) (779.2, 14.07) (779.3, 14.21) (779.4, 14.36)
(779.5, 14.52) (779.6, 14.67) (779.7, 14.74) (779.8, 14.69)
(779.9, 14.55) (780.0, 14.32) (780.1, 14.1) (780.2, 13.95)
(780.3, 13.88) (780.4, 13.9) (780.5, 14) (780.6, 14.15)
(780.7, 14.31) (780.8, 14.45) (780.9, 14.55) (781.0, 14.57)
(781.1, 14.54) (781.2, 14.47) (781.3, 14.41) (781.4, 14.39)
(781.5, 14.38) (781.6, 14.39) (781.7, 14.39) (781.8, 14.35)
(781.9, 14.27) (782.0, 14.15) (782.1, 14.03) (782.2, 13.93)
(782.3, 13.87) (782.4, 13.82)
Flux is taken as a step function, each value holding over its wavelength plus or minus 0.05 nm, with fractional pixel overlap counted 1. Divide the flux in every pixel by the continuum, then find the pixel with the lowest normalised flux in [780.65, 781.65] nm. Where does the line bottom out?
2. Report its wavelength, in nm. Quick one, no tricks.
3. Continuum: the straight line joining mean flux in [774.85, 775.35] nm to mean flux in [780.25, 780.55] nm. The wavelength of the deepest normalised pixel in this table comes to 781.5 nm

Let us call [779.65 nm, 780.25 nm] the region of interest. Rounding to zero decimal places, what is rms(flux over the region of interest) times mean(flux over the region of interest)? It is 207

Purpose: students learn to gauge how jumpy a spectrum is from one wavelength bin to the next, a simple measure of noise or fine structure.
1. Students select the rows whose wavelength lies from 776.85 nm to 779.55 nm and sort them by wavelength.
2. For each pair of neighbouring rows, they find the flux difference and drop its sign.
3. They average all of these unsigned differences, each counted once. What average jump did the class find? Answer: 0.112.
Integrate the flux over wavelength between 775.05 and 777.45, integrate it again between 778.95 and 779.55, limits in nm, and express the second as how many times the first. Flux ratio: 0.26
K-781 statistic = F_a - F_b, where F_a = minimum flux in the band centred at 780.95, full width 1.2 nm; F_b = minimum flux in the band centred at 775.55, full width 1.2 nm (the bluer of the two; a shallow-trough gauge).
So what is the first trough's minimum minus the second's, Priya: 0.5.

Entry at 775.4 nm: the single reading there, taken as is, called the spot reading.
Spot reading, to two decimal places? 13.63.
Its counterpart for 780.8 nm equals 14.45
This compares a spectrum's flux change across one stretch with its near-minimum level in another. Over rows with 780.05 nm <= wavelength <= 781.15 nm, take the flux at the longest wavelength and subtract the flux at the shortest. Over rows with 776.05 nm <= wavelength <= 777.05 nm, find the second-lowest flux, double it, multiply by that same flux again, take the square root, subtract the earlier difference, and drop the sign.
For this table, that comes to 18.3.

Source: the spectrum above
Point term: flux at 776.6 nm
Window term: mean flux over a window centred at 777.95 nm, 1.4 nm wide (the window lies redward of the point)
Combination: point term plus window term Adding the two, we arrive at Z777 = 27.24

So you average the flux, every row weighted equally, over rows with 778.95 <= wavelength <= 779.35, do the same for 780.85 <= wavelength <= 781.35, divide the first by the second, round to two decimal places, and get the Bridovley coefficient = 0.97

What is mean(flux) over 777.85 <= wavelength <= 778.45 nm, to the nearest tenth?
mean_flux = 13.6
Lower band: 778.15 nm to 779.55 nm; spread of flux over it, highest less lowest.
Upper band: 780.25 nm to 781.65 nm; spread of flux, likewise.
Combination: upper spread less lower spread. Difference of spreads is -0.43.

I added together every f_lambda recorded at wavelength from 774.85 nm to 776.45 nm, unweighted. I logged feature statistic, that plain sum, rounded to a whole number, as 216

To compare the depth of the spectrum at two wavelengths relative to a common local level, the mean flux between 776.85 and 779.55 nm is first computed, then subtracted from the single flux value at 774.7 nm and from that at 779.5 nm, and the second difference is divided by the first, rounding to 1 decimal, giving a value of -3.0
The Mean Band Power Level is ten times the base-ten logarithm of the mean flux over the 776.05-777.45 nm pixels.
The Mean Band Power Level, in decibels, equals 11.3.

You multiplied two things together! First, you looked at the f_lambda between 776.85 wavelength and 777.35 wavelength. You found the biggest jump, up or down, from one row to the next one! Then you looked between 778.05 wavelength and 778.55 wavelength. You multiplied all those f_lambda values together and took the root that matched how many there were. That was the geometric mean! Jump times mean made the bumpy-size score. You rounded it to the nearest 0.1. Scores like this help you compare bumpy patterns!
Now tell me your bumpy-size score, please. 2.8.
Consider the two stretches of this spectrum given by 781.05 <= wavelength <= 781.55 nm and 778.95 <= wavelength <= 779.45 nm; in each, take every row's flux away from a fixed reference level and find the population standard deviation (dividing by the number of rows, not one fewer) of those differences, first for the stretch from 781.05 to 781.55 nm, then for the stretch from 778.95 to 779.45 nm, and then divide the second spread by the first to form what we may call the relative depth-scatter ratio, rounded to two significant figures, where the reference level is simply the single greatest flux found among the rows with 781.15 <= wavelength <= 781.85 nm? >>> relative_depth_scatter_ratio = 2.8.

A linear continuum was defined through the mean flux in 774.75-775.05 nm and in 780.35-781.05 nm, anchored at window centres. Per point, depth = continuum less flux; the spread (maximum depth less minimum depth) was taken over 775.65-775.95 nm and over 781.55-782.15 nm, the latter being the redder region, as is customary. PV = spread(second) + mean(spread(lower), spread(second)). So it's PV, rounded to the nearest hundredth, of 0.70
